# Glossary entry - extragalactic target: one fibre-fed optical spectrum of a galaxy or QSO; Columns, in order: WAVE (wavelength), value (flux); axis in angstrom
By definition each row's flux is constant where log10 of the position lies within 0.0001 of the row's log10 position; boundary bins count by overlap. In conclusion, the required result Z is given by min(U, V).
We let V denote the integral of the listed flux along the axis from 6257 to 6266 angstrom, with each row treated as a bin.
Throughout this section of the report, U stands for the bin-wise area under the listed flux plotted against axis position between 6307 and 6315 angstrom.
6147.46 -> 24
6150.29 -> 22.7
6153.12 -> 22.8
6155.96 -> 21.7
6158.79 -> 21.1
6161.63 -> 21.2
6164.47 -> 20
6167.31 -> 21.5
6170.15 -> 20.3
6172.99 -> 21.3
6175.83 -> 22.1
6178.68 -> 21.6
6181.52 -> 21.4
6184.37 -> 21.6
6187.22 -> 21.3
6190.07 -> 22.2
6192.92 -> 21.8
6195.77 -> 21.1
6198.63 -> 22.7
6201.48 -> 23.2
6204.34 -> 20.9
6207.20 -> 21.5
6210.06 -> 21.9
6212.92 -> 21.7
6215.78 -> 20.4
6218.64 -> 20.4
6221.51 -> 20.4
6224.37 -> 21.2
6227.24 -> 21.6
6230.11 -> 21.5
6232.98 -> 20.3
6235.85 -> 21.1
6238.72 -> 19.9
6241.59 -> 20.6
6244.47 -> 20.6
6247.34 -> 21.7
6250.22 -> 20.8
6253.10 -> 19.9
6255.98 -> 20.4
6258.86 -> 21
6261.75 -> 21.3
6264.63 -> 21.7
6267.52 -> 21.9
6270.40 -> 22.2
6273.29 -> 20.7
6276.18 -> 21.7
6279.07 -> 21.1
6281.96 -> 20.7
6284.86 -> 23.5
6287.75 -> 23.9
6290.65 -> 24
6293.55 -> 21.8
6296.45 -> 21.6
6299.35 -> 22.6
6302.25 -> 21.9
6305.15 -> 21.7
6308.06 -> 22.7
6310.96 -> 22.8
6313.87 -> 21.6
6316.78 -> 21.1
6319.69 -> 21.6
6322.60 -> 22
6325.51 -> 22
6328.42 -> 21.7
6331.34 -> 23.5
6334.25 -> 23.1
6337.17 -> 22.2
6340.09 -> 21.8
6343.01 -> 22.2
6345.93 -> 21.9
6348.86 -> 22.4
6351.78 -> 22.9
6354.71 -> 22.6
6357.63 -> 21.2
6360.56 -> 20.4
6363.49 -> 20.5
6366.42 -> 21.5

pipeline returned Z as 179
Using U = 179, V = 192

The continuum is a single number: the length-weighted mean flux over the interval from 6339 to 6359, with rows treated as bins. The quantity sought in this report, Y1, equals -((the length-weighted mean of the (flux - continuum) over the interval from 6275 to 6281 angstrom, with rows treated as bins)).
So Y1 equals 0.83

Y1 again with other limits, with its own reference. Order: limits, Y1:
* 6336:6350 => 0.07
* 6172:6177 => 0.44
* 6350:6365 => 0.62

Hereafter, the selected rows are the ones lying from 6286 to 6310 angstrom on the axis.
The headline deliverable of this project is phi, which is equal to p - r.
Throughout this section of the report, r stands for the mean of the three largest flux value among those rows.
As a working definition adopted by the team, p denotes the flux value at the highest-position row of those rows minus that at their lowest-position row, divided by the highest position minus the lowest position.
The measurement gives -23.6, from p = -0.059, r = 23.5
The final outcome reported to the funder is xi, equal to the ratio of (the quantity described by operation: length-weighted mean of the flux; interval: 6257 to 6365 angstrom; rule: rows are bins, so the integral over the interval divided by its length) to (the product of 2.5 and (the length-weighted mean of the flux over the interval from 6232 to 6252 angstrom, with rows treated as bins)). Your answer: 0.424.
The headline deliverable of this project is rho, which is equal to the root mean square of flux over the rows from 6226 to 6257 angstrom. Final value 20.8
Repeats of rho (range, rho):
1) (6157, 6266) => 21.2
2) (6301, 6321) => 21.9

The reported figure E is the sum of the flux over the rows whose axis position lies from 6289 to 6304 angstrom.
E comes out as 112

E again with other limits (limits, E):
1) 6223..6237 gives 106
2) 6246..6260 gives 104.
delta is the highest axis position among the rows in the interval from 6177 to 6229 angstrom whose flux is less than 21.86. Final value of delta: 6227.24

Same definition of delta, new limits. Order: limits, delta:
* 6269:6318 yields 6316.78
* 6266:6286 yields 6281.96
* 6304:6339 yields 6328.42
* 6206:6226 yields 6224.37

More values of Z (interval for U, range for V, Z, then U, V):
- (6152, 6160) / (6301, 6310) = 175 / 175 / 199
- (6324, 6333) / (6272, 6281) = 190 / 202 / 190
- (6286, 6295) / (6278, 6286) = 174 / 209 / 174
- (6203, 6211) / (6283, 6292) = 171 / 171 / 213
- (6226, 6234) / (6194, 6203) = 169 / 169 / 201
